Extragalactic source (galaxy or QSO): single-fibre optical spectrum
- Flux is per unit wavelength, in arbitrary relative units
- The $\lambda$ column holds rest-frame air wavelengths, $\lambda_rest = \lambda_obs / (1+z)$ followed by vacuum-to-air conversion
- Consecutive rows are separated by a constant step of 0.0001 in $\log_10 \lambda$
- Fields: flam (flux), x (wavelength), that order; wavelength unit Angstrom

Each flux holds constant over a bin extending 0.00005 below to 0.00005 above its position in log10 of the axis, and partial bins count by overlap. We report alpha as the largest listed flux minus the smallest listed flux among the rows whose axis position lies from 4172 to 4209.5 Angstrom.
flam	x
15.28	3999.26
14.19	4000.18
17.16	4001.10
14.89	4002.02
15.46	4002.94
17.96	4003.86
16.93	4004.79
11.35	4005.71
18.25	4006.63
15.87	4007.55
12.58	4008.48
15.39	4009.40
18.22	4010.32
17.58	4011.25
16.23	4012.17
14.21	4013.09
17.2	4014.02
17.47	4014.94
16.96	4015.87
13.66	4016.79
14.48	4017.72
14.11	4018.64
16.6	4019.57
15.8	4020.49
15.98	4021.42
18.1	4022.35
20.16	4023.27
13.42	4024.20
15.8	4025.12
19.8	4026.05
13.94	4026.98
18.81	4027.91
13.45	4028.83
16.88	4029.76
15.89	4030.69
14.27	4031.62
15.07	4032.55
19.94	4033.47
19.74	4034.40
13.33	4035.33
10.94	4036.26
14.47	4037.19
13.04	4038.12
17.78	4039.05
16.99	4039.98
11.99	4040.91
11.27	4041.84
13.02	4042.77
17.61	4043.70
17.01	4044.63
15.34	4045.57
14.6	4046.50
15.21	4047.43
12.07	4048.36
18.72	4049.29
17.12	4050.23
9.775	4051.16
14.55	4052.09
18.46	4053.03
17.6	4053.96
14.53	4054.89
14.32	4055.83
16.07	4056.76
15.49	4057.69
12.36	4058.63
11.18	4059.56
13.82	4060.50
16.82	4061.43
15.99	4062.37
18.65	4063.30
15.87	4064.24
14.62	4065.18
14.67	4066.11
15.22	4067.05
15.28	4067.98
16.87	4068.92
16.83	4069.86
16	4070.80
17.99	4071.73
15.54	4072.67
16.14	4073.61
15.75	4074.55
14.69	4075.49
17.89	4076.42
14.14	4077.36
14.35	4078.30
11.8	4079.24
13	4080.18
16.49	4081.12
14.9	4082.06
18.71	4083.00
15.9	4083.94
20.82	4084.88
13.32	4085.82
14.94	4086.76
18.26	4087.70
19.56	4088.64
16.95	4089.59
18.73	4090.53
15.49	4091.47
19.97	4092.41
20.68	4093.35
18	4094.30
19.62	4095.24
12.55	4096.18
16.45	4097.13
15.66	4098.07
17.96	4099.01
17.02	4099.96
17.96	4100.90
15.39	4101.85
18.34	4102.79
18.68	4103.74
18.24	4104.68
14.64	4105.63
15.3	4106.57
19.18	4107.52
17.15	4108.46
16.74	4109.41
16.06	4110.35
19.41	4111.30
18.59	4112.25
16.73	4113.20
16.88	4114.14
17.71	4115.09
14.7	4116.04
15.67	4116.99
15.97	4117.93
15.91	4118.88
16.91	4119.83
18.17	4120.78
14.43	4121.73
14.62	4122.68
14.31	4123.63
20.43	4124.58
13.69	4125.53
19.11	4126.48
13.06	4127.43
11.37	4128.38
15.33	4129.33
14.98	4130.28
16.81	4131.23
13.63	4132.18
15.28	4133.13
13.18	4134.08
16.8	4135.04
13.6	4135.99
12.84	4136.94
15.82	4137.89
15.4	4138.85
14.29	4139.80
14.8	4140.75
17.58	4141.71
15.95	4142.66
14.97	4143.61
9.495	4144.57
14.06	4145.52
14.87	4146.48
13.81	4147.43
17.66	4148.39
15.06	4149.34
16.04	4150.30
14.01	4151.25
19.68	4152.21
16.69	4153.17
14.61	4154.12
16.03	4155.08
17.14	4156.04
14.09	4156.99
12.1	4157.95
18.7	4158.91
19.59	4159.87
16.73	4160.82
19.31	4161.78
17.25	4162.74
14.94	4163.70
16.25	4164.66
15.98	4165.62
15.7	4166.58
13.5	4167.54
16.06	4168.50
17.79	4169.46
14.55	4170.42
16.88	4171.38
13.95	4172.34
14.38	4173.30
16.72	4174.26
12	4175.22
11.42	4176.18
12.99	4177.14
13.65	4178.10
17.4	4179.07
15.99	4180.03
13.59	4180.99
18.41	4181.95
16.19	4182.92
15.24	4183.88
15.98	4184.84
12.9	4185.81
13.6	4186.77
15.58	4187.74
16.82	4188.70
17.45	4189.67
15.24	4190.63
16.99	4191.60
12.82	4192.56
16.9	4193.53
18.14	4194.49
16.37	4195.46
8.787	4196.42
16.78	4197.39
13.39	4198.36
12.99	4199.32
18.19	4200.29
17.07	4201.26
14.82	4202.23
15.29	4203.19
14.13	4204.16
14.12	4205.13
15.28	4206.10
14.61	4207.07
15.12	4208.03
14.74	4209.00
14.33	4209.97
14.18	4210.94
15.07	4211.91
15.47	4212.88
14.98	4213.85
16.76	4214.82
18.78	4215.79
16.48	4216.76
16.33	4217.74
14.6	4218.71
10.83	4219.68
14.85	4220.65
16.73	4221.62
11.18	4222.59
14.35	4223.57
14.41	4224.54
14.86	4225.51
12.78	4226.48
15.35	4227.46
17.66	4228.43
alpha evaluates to 9.6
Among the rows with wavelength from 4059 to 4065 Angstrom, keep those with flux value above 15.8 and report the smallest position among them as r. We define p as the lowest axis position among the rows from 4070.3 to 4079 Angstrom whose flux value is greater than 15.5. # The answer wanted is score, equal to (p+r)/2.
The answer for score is 4066.1 Angstrom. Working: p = 4070.80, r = 4061.43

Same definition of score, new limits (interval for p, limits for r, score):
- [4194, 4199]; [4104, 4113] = 4149.6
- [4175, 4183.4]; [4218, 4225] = 4200.3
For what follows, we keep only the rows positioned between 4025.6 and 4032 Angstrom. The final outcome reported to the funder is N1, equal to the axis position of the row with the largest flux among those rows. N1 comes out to 4026.05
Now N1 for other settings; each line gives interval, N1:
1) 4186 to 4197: 4194.49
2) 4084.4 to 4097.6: 4084.88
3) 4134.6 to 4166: 4152.21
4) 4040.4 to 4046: 4043.70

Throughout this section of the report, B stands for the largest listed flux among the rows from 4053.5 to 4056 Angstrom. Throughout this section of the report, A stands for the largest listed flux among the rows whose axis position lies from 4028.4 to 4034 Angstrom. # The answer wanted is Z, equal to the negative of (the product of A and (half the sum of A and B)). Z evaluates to -374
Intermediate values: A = 19.94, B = 17.6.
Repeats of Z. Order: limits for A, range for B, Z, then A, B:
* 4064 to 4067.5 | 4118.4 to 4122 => -270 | 15.87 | 18.17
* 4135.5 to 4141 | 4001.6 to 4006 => -267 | 15.82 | 17.96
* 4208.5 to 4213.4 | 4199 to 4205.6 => -260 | 15.47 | 18.19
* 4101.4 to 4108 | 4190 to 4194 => -347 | 19.18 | 16.99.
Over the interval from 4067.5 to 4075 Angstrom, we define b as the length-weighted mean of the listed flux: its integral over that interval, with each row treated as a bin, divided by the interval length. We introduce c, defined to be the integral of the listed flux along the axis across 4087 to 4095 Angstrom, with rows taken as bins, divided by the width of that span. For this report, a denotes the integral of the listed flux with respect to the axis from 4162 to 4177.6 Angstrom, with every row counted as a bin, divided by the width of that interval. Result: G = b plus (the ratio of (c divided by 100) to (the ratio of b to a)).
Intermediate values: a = 15.10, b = 16.3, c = 18.4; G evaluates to 16.5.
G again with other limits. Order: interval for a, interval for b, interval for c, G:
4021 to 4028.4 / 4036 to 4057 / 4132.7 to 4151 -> 15.1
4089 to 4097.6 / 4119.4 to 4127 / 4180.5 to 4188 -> 16.6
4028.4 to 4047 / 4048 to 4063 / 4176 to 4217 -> 15.1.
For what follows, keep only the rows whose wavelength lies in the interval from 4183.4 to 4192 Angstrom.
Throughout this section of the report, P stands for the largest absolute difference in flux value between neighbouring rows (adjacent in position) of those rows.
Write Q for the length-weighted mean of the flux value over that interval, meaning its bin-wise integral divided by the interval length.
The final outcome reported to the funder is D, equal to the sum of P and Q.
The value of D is 18.6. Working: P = 3.1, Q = 15.5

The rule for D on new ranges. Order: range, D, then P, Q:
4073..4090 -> 23.5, 7.5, 16.0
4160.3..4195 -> 20.4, 4.8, 15.5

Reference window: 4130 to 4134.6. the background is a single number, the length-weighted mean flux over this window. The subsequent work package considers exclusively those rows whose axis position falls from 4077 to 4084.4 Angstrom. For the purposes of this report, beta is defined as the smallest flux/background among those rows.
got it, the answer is 0.80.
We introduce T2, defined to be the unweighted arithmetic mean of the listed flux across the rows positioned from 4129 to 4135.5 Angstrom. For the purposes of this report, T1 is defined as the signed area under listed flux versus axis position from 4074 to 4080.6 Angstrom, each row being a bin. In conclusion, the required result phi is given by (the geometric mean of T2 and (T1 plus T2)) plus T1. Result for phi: 137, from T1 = 96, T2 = 15.1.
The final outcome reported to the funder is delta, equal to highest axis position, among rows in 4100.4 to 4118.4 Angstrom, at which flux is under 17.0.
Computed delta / 4117.93 Angstrom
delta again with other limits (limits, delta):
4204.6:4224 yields 4223.57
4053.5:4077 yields 4075.49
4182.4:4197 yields 4196.42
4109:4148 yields 4147.43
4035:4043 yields 4042.77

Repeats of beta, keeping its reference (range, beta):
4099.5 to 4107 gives 0.99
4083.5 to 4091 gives 0.90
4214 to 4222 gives 0.73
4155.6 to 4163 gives 0.82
